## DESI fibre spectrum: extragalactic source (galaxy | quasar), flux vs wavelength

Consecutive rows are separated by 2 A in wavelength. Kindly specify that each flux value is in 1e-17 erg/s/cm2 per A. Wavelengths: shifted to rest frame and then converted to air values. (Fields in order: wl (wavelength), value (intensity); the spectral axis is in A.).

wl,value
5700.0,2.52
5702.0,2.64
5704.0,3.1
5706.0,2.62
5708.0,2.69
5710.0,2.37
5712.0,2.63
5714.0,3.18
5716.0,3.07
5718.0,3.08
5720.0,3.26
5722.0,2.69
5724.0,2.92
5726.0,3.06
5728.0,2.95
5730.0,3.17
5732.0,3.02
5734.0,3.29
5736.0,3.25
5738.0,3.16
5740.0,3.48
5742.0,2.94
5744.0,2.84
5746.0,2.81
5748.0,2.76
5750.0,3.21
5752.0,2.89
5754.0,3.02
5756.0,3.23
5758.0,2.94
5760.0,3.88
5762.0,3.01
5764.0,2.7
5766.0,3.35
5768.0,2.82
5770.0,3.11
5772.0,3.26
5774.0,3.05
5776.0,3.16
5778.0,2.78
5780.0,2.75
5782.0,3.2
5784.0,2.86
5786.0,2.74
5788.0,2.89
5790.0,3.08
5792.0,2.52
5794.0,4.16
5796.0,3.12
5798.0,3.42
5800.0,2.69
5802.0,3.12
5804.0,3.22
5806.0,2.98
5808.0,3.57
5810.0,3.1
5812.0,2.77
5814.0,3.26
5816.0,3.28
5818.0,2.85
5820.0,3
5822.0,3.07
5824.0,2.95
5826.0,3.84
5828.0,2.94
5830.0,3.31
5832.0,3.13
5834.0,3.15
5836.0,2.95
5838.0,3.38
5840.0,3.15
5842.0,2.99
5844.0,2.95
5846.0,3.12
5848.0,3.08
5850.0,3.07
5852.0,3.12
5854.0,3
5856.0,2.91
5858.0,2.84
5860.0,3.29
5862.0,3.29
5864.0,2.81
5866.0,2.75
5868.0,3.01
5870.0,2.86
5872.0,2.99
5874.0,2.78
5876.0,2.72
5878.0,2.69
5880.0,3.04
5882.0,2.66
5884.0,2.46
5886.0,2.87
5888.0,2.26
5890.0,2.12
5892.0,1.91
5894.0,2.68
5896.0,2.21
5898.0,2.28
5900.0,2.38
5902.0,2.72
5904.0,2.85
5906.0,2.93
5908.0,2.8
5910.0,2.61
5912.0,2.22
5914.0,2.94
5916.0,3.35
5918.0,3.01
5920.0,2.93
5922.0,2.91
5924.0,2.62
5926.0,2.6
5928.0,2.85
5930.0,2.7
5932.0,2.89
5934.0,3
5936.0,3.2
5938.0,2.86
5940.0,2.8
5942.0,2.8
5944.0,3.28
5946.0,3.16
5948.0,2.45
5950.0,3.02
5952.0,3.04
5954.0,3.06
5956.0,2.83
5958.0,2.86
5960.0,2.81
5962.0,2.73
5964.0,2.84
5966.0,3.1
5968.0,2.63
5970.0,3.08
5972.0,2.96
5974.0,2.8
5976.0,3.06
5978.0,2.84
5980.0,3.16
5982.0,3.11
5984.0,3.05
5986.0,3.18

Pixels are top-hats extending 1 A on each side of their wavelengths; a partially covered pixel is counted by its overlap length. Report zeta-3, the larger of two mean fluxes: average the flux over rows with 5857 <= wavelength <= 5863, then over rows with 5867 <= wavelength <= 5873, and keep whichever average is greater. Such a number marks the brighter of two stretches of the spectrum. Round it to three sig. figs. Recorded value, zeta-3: 3.14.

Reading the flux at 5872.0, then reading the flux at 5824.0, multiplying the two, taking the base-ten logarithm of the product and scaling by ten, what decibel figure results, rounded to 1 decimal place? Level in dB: 9.5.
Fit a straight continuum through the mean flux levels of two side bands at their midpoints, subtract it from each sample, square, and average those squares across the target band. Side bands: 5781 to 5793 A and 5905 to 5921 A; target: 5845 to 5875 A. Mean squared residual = 0.04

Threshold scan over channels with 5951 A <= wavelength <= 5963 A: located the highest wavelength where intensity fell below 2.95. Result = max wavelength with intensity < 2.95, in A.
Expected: 5962.0 A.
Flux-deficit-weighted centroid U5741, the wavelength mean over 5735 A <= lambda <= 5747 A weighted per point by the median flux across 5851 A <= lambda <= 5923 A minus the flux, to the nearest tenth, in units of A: 5738.6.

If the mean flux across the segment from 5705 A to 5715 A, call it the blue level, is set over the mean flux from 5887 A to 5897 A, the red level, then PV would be 1.21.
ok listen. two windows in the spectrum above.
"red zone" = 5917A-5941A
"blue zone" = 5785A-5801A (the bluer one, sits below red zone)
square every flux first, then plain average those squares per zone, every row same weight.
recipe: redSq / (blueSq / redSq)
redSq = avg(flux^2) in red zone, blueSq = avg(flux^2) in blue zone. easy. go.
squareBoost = 7.0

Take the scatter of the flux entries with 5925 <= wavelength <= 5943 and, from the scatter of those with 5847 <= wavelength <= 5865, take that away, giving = 0.003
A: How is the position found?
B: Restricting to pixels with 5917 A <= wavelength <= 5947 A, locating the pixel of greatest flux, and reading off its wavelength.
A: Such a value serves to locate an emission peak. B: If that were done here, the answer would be 5944.0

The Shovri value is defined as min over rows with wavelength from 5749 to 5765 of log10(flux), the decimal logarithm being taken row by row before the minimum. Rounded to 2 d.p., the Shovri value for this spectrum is 0.43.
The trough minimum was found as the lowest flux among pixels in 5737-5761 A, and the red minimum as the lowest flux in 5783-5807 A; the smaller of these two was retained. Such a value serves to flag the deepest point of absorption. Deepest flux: 2.5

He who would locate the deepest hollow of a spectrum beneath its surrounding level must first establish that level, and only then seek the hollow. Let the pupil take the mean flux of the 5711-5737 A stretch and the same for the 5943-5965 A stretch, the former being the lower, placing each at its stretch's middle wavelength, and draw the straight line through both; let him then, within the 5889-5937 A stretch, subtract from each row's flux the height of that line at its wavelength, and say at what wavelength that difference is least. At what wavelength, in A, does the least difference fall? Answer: 5892.0 A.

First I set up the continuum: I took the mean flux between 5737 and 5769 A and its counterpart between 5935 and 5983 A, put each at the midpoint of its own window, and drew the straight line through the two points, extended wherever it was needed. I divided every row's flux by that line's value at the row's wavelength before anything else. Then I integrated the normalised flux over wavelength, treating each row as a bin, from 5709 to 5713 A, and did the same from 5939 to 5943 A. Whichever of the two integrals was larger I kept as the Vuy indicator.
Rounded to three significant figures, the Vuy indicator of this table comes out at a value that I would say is 3.80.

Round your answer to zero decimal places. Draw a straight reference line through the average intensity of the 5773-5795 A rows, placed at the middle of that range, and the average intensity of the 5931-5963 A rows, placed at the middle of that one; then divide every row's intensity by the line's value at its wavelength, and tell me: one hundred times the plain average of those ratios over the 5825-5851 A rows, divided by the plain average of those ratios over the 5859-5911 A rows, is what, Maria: 116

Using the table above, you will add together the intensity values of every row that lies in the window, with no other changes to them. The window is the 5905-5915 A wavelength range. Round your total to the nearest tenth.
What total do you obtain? 13.5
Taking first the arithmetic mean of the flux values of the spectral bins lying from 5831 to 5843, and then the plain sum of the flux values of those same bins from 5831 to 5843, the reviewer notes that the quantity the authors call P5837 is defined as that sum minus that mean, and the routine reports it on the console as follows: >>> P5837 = 15.6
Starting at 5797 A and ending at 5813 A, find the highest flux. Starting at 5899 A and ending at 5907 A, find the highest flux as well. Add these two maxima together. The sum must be 6.50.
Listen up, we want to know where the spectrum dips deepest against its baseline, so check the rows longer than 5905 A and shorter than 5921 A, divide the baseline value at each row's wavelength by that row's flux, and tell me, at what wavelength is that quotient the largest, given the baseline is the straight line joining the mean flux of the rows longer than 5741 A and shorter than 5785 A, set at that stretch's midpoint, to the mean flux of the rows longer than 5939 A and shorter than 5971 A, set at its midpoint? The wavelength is 5912.0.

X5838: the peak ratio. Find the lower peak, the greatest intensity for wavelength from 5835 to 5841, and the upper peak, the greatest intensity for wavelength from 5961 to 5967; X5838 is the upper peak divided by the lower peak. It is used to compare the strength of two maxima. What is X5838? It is 0.92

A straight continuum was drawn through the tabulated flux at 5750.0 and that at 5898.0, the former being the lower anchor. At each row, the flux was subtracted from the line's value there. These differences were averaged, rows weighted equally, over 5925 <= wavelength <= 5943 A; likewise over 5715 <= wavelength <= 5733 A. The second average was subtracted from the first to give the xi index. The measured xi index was -1.15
